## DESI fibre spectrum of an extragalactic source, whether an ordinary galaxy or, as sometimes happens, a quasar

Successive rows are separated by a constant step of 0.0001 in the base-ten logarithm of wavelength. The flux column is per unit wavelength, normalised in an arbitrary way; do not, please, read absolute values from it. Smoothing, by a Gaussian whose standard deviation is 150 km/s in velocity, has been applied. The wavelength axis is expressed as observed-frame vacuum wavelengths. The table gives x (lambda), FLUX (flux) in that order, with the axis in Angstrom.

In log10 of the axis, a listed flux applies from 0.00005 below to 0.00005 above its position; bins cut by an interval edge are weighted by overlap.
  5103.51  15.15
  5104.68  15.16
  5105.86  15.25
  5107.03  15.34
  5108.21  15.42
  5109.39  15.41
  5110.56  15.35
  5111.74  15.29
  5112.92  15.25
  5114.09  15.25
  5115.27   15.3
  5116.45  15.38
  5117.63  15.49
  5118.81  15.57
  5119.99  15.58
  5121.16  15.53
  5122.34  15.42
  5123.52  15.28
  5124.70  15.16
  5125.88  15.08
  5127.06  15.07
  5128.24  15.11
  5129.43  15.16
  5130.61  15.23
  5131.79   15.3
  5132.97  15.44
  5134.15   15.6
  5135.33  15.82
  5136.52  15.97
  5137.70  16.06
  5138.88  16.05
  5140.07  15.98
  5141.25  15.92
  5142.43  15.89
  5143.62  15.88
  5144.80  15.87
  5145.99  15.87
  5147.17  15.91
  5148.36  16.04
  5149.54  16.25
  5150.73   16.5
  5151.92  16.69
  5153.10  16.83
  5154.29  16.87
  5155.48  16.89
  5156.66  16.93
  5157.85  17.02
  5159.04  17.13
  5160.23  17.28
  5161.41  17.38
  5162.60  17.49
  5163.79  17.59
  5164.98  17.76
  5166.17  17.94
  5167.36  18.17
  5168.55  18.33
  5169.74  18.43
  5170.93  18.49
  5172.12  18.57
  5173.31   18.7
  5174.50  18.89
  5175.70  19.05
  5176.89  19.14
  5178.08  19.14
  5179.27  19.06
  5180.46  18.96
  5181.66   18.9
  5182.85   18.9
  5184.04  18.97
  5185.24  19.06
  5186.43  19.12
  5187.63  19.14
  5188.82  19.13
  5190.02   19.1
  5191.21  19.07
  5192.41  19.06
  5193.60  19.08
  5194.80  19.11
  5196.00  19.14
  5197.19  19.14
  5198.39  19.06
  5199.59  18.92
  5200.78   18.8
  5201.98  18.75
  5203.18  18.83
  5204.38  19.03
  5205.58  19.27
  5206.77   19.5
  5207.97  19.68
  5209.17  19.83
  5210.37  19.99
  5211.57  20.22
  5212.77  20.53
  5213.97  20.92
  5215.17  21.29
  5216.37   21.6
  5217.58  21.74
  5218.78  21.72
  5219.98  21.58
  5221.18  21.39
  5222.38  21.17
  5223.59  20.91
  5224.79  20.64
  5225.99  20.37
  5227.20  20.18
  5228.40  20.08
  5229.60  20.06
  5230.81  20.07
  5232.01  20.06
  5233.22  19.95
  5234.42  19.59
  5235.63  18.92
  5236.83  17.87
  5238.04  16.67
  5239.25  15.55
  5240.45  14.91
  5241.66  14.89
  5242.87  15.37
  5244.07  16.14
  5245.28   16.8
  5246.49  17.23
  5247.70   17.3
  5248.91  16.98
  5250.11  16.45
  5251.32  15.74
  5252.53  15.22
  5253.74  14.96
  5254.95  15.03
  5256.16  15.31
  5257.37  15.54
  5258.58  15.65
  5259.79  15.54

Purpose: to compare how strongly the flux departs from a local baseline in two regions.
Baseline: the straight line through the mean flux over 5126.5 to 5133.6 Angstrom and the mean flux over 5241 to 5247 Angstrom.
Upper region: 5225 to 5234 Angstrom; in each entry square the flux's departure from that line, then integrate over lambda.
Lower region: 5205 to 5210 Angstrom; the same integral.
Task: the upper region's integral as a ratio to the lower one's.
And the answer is 2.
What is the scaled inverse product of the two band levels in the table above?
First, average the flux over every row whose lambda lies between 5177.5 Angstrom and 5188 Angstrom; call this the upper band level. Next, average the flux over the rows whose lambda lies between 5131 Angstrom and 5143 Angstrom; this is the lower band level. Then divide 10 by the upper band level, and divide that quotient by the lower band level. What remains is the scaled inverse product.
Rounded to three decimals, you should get 0.033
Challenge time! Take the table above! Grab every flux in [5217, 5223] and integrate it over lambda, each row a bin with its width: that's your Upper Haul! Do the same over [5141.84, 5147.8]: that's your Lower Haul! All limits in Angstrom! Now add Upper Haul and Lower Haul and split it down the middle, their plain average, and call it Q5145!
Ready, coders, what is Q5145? 112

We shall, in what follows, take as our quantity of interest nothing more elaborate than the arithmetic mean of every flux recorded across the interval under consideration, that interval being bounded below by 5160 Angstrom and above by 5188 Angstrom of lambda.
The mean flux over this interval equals 18.5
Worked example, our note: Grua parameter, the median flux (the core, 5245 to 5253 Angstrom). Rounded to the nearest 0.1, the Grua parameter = 16.8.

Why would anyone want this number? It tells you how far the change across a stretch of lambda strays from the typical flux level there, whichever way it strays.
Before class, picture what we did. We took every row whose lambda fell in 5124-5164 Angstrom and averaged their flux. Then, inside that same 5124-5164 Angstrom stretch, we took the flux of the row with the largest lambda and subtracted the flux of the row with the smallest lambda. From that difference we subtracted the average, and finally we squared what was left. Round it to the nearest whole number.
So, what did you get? 188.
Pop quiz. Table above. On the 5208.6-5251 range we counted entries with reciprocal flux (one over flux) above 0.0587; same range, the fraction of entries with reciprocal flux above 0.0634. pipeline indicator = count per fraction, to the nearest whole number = 79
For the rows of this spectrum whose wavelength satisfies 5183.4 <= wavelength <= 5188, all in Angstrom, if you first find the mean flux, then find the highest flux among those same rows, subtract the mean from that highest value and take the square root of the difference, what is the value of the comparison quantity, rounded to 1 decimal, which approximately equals 0.3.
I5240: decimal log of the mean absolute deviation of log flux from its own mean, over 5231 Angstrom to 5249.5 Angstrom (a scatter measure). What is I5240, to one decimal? -1.5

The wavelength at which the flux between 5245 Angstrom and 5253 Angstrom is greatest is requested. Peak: 5247.70 Angstrom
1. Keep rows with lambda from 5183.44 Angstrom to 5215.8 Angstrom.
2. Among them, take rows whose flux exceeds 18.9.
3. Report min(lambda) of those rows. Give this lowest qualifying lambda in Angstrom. 5184.04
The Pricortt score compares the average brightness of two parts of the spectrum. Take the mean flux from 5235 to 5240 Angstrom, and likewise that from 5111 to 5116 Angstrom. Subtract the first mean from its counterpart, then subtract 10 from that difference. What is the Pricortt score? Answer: -12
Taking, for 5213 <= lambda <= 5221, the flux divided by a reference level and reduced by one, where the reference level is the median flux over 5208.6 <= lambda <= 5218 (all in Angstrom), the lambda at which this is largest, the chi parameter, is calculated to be 5217.58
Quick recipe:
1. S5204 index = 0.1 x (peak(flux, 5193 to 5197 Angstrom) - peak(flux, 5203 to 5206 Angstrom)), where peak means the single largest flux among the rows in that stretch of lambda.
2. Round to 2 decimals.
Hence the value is -0.01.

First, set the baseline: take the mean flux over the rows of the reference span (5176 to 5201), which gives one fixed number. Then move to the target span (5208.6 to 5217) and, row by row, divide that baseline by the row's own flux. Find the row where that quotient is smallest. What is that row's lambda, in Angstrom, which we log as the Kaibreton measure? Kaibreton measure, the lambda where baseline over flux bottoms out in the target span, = 5216.37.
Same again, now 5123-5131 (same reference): 5123.52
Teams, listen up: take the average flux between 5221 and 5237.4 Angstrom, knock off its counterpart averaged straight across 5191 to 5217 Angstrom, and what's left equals 0.5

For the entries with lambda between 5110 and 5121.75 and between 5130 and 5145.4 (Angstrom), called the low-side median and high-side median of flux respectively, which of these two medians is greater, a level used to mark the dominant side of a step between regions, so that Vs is 15.9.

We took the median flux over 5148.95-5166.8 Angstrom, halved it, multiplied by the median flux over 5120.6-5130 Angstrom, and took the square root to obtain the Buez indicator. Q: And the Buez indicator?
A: 11.4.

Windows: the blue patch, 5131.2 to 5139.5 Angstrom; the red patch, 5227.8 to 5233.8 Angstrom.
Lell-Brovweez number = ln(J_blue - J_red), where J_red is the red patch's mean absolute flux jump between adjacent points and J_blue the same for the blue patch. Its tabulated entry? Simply -2.4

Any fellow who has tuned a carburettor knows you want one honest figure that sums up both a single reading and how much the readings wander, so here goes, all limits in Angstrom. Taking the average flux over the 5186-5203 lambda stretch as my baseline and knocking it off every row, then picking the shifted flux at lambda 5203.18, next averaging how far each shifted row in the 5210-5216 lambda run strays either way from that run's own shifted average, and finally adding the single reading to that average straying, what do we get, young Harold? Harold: 0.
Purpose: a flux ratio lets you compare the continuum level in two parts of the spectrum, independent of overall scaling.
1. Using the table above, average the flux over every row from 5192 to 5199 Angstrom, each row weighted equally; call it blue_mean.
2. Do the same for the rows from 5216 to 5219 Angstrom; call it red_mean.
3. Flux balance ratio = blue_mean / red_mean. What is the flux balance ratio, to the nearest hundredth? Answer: 0.88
